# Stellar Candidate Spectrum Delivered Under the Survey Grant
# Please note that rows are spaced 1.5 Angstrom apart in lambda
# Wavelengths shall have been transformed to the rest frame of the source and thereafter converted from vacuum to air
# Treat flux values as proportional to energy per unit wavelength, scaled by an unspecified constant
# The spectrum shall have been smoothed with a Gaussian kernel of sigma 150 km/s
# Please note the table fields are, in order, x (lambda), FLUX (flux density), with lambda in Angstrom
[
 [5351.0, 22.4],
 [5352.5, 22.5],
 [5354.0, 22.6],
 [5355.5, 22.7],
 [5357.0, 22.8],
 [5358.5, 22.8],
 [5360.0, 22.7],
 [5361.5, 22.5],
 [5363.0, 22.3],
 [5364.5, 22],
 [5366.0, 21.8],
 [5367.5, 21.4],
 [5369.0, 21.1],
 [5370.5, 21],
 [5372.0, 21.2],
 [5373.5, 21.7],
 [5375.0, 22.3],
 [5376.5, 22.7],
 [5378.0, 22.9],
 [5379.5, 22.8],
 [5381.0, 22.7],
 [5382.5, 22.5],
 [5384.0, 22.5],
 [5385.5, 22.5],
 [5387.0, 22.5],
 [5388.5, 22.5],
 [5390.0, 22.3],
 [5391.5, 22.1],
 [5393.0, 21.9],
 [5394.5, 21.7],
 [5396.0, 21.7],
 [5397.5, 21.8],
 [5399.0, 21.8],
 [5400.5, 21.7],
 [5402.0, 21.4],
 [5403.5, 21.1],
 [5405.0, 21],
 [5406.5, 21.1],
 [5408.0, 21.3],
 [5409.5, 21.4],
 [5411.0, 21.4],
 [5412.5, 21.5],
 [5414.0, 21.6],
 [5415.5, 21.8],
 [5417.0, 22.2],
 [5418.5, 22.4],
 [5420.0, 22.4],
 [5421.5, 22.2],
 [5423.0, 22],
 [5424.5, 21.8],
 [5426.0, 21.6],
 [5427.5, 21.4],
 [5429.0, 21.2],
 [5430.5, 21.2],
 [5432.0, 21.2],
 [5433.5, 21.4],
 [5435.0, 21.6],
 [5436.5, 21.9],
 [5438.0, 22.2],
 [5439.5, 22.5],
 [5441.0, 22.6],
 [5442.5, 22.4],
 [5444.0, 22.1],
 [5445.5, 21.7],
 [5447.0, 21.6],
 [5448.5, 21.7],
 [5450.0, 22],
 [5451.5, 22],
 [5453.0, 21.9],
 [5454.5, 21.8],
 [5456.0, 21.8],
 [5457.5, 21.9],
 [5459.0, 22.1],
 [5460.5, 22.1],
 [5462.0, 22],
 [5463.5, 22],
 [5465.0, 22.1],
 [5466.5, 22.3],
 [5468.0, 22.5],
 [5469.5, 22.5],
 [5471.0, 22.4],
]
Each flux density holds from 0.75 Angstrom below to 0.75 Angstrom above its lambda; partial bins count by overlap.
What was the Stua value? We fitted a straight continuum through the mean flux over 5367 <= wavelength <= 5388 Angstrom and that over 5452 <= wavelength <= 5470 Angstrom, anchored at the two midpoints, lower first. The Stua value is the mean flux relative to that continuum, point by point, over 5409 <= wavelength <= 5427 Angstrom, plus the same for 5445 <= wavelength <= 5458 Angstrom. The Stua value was 1.98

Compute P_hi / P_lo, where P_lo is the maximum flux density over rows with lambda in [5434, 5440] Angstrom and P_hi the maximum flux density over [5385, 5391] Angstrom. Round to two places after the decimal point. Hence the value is 1.00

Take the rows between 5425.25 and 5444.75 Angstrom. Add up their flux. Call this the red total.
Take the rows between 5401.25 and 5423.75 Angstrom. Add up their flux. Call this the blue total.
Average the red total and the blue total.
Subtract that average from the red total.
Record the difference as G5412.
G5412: -21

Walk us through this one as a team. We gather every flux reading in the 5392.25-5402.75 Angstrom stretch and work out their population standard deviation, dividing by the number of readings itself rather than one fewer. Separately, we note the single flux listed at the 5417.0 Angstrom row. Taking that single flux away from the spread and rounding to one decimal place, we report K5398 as -22.1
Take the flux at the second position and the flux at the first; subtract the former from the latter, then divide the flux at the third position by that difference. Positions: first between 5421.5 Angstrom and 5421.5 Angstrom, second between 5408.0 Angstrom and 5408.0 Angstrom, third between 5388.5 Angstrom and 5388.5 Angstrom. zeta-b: 25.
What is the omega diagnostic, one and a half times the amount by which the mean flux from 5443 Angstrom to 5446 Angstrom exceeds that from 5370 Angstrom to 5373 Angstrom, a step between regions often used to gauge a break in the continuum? 1.2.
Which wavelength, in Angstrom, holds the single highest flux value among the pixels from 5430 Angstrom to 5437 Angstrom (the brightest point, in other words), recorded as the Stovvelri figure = 5436.5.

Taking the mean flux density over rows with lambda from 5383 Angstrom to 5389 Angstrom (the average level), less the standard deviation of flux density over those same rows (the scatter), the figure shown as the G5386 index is 22.5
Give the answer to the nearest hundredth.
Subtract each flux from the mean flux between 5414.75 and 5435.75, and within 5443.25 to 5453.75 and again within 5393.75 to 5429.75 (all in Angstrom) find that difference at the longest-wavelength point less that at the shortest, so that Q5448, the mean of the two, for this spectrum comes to 0.35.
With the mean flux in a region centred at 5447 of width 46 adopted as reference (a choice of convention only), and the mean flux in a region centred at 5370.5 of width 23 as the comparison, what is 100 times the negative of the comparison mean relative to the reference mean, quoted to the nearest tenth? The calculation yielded -100.8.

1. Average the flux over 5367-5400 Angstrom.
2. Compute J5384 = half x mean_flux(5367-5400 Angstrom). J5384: 11.0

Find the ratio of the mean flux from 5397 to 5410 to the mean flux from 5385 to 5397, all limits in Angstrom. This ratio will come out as 0.97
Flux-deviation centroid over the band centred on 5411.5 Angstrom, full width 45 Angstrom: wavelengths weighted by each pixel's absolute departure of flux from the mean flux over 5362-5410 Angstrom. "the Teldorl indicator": 5414.1 Angstrom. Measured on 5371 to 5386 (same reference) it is 5379.1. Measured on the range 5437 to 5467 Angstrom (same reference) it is 5448.7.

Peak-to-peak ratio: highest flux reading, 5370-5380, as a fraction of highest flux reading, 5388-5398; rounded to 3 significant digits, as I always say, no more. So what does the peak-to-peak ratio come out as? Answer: 1.02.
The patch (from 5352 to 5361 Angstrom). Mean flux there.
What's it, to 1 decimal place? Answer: 22.7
